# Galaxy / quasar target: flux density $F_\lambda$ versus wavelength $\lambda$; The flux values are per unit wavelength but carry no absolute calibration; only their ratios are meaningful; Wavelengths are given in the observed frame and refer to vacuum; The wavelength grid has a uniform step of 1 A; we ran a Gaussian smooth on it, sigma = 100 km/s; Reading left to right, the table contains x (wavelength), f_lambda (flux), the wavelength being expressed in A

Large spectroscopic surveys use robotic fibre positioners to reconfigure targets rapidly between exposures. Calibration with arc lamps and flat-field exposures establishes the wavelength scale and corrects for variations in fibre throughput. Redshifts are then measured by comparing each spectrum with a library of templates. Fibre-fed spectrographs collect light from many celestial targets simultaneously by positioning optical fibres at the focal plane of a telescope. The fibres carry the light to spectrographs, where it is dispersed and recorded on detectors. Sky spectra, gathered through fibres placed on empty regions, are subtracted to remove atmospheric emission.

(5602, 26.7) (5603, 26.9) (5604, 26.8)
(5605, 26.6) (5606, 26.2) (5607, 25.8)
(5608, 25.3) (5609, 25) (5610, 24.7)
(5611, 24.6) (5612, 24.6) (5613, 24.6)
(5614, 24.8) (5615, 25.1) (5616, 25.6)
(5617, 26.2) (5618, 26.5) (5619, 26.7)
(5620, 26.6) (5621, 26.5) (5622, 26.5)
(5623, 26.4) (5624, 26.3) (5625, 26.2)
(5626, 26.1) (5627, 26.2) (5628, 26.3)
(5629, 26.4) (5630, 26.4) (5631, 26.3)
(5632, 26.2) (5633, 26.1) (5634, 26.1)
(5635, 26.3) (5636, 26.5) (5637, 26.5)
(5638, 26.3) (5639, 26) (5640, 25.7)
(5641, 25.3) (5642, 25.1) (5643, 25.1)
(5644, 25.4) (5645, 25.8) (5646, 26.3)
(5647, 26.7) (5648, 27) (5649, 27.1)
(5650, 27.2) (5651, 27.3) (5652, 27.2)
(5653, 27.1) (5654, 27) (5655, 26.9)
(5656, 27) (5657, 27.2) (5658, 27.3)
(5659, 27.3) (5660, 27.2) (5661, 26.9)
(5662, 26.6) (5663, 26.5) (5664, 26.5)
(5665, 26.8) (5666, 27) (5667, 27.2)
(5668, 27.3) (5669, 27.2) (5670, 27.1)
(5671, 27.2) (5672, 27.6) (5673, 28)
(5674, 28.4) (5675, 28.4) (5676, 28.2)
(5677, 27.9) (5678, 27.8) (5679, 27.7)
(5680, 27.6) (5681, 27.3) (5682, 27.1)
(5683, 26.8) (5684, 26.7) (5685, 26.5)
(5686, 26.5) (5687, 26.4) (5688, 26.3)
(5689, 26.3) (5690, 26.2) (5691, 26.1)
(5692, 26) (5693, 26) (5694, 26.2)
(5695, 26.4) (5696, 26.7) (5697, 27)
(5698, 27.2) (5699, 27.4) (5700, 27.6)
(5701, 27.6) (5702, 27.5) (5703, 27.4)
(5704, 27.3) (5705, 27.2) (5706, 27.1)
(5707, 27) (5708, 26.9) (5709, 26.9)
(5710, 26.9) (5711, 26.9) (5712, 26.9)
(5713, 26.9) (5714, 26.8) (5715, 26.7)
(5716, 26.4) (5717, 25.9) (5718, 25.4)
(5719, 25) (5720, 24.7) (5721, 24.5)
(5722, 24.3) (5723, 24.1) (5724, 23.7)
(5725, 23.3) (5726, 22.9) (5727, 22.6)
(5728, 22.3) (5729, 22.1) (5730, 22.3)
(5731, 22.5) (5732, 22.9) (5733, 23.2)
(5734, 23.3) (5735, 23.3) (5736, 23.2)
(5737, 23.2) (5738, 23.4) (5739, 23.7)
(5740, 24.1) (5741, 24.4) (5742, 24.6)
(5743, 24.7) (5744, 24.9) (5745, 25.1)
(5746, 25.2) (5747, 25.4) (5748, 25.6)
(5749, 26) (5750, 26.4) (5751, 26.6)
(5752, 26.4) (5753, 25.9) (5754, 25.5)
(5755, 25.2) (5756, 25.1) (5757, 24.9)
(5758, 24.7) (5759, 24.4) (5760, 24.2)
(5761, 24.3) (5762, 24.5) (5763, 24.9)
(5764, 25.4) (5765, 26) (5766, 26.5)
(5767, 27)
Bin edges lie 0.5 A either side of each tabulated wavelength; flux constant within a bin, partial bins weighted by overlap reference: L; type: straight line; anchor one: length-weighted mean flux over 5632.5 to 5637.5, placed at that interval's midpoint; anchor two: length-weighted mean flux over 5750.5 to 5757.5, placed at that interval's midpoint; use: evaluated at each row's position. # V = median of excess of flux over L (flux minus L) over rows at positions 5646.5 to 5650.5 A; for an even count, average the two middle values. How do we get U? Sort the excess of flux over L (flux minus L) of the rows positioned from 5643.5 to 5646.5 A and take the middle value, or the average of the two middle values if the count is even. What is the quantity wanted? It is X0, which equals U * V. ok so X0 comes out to -0.4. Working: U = -0.4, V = 0.8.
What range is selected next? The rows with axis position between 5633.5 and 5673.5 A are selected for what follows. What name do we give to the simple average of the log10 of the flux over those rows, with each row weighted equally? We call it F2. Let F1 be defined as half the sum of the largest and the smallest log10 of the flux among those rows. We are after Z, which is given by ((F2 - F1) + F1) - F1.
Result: 0.003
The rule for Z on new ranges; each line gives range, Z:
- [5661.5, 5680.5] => 0.000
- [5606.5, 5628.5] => 0.002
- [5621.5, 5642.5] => 0.006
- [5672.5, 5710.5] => -0.002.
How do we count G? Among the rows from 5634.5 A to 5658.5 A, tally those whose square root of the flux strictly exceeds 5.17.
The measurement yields 11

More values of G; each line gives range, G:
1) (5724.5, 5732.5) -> 0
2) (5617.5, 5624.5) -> 0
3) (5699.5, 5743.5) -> 15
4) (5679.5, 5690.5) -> 4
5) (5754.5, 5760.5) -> 0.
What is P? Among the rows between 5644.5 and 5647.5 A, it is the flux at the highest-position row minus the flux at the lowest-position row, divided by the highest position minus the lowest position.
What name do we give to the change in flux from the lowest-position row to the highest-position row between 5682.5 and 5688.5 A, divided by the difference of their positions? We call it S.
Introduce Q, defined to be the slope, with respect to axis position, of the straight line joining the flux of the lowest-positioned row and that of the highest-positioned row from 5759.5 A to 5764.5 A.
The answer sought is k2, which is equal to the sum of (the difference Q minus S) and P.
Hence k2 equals 0.85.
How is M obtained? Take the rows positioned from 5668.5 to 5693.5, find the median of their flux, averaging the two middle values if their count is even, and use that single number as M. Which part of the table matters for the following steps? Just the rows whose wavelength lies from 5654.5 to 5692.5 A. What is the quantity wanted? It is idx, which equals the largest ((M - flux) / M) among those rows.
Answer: 0.04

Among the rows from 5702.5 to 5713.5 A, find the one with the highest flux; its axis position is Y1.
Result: 5703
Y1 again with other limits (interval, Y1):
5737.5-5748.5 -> 5748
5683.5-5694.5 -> 5684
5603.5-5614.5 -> 5604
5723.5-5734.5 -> 5724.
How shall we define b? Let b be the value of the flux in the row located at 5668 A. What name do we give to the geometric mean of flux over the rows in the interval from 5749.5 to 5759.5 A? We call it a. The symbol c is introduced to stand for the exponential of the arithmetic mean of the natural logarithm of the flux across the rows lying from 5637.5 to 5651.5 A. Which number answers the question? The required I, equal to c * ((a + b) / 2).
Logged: 690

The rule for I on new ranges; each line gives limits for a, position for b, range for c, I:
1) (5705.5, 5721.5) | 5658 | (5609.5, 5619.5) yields 679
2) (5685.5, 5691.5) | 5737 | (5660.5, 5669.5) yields 665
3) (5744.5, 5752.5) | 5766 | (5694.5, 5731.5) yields 670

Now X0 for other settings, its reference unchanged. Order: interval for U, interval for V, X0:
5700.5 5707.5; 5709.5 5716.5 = 1.4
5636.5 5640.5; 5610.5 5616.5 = 0.2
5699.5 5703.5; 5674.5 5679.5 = 2.9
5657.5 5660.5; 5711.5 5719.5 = 0.8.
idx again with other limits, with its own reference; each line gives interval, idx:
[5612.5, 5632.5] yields 0.09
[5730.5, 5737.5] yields 0.17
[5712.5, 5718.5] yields 0.06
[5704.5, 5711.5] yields 0.01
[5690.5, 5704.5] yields 0.04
